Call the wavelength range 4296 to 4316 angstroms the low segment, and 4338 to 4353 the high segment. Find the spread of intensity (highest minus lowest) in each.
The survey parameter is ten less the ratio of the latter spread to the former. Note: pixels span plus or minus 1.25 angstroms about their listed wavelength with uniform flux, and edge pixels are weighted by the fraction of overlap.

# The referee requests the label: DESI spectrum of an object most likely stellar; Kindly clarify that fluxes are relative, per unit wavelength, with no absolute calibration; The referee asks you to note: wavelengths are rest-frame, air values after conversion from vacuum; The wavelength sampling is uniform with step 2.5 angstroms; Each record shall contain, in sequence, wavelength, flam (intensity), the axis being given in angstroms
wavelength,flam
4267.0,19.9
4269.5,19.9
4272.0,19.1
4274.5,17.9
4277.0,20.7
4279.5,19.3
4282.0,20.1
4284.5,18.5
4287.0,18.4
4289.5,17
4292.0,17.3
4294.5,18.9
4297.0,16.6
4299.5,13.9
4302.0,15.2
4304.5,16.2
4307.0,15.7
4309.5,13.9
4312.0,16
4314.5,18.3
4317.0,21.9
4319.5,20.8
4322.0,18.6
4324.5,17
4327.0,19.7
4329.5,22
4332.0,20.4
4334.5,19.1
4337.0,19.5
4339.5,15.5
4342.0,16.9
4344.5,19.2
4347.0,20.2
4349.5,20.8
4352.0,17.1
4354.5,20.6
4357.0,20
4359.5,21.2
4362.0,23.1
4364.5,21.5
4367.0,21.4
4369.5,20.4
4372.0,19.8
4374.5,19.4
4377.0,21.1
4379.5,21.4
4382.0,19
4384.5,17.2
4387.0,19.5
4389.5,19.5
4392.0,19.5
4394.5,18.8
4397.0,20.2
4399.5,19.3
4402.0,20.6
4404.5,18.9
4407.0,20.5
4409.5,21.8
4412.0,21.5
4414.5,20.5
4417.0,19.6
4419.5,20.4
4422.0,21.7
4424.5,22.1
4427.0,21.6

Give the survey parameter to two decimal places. 8.80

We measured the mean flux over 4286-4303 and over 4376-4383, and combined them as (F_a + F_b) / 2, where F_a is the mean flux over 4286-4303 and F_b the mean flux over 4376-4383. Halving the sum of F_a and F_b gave 18.6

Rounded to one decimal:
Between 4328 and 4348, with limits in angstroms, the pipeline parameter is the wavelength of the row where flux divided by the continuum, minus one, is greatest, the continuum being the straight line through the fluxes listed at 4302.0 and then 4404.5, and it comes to 4329.5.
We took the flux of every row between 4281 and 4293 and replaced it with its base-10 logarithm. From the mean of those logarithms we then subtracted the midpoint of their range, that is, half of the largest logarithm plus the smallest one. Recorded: -0.006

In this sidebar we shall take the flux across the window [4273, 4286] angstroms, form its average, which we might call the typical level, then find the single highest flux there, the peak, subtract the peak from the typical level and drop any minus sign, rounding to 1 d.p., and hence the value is 1.4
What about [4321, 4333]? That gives 2.5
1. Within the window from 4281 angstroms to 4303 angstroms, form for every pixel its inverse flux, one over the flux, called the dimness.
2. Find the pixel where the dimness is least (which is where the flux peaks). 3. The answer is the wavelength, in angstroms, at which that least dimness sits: 4282.0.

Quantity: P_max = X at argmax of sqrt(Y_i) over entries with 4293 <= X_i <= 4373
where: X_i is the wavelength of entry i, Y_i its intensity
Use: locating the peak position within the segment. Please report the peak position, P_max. 4362.0 angstroms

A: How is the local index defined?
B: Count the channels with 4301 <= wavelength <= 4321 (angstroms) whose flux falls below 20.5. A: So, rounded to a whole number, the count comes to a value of 6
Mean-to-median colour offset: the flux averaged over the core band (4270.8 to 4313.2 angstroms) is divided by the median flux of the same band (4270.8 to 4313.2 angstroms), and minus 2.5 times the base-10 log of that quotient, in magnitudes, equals 0.00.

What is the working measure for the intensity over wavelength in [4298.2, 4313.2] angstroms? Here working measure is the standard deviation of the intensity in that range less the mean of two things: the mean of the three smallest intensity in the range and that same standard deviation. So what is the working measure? -6.7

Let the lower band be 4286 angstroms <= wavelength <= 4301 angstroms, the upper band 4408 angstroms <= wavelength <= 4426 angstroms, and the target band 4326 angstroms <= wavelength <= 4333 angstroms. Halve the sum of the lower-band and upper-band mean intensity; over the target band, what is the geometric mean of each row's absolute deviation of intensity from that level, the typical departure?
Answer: 1.4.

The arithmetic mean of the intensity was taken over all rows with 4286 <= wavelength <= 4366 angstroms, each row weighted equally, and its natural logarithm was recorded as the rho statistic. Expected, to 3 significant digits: 2.92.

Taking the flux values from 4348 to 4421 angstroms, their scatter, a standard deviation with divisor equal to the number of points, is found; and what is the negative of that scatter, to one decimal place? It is -1.3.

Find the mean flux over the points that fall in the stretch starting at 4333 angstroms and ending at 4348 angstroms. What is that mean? 18.4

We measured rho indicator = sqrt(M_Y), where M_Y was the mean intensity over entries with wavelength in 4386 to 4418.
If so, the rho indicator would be 4.47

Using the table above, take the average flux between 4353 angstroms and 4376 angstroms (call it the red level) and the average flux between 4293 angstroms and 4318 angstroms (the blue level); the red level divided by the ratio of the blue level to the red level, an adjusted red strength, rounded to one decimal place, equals 26.0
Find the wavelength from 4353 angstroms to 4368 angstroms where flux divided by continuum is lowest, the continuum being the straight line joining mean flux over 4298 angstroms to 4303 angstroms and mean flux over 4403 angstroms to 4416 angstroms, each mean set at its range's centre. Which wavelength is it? 4357.0 angstroms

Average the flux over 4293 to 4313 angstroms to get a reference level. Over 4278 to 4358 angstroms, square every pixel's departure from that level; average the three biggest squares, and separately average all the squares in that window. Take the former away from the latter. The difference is -23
